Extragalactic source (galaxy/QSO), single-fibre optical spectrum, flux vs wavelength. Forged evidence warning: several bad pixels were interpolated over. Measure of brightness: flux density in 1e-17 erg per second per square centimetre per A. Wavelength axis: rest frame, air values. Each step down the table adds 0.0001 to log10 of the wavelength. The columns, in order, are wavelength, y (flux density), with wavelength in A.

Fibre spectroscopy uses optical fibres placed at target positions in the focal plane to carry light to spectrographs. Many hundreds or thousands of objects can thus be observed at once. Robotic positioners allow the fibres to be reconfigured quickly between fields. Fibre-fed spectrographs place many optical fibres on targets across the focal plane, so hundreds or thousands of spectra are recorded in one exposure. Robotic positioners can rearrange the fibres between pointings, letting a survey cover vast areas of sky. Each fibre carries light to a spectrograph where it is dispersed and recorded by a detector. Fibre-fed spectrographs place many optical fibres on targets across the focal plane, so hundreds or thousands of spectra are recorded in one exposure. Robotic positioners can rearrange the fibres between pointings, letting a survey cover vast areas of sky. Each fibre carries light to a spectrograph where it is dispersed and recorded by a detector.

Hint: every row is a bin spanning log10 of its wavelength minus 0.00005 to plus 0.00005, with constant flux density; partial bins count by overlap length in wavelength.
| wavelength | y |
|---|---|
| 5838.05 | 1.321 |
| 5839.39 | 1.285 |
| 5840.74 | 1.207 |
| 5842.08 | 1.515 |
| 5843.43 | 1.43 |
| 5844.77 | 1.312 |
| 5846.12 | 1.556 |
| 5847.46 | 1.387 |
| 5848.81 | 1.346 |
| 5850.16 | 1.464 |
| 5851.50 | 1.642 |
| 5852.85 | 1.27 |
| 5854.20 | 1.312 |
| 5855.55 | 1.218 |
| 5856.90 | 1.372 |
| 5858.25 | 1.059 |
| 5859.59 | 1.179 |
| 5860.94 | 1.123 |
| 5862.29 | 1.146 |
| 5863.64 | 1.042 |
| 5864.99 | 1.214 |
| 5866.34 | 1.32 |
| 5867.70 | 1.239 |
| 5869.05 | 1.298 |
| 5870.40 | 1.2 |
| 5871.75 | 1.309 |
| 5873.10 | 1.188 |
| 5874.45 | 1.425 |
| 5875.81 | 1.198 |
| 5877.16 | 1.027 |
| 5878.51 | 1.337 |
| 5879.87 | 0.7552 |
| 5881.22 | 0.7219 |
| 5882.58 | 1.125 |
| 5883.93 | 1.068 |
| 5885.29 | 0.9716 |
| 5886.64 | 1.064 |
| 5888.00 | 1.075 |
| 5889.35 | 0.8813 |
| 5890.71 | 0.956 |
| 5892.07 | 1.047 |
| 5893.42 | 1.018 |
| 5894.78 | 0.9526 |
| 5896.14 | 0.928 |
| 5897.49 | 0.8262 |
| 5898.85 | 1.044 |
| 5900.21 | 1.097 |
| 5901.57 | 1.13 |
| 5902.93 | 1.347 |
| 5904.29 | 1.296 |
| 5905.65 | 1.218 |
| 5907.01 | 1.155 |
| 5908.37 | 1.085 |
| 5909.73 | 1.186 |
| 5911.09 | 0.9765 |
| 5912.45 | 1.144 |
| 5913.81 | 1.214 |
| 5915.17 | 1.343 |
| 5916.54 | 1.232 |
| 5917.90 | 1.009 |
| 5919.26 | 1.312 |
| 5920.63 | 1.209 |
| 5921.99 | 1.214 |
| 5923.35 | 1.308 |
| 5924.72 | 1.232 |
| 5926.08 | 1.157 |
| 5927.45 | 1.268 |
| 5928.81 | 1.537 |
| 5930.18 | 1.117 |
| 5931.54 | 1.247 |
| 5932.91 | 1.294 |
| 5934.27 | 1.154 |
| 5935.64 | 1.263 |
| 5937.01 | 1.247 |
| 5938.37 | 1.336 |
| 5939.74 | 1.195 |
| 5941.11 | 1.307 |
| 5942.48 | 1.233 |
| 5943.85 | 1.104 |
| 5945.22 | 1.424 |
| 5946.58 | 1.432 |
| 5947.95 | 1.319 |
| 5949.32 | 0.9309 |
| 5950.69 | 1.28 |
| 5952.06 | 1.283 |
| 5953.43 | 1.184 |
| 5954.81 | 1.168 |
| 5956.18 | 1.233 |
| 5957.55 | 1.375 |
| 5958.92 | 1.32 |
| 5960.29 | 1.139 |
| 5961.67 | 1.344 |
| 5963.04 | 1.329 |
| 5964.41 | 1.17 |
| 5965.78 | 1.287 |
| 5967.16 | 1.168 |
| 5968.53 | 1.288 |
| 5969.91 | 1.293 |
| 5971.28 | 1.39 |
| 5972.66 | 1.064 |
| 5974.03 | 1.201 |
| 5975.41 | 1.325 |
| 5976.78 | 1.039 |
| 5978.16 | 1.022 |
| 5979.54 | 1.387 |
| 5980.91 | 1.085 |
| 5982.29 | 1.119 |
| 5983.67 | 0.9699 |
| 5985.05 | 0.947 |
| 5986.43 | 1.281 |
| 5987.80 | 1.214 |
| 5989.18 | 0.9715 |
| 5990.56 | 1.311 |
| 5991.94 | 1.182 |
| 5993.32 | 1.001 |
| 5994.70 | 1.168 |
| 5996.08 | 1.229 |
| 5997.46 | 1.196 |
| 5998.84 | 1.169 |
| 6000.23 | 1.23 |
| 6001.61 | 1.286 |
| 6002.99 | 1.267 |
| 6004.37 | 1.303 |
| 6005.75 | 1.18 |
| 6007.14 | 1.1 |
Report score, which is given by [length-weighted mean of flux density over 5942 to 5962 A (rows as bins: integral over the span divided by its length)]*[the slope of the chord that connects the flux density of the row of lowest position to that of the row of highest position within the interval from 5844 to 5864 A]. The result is -0.018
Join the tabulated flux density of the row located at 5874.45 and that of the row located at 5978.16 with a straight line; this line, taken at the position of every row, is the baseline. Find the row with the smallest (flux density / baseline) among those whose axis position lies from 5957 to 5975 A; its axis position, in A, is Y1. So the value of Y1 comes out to 5972.66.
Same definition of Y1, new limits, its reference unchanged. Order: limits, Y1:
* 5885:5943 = 5897.49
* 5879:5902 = 5881.22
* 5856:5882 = 5881.22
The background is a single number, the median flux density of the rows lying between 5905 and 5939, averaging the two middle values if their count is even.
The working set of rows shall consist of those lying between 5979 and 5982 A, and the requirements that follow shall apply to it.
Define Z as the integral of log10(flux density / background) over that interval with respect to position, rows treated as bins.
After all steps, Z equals -0.01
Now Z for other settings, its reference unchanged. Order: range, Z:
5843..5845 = 0.11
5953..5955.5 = -0.04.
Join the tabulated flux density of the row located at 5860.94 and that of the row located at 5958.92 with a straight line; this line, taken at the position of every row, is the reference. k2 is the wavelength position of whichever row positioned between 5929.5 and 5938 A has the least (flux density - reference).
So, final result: 5930.18 A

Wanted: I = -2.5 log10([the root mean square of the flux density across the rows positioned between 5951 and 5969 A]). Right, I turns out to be -0.25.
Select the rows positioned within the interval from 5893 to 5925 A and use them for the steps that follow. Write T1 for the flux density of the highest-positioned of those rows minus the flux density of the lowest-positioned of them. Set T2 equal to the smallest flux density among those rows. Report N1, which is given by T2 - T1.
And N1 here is 0.61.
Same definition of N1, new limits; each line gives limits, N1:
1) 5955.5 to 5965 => 1.20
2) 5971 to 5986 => 1.39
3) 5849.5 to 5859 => 1.46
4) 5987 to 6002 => 0.90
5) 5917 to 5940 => 0.82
